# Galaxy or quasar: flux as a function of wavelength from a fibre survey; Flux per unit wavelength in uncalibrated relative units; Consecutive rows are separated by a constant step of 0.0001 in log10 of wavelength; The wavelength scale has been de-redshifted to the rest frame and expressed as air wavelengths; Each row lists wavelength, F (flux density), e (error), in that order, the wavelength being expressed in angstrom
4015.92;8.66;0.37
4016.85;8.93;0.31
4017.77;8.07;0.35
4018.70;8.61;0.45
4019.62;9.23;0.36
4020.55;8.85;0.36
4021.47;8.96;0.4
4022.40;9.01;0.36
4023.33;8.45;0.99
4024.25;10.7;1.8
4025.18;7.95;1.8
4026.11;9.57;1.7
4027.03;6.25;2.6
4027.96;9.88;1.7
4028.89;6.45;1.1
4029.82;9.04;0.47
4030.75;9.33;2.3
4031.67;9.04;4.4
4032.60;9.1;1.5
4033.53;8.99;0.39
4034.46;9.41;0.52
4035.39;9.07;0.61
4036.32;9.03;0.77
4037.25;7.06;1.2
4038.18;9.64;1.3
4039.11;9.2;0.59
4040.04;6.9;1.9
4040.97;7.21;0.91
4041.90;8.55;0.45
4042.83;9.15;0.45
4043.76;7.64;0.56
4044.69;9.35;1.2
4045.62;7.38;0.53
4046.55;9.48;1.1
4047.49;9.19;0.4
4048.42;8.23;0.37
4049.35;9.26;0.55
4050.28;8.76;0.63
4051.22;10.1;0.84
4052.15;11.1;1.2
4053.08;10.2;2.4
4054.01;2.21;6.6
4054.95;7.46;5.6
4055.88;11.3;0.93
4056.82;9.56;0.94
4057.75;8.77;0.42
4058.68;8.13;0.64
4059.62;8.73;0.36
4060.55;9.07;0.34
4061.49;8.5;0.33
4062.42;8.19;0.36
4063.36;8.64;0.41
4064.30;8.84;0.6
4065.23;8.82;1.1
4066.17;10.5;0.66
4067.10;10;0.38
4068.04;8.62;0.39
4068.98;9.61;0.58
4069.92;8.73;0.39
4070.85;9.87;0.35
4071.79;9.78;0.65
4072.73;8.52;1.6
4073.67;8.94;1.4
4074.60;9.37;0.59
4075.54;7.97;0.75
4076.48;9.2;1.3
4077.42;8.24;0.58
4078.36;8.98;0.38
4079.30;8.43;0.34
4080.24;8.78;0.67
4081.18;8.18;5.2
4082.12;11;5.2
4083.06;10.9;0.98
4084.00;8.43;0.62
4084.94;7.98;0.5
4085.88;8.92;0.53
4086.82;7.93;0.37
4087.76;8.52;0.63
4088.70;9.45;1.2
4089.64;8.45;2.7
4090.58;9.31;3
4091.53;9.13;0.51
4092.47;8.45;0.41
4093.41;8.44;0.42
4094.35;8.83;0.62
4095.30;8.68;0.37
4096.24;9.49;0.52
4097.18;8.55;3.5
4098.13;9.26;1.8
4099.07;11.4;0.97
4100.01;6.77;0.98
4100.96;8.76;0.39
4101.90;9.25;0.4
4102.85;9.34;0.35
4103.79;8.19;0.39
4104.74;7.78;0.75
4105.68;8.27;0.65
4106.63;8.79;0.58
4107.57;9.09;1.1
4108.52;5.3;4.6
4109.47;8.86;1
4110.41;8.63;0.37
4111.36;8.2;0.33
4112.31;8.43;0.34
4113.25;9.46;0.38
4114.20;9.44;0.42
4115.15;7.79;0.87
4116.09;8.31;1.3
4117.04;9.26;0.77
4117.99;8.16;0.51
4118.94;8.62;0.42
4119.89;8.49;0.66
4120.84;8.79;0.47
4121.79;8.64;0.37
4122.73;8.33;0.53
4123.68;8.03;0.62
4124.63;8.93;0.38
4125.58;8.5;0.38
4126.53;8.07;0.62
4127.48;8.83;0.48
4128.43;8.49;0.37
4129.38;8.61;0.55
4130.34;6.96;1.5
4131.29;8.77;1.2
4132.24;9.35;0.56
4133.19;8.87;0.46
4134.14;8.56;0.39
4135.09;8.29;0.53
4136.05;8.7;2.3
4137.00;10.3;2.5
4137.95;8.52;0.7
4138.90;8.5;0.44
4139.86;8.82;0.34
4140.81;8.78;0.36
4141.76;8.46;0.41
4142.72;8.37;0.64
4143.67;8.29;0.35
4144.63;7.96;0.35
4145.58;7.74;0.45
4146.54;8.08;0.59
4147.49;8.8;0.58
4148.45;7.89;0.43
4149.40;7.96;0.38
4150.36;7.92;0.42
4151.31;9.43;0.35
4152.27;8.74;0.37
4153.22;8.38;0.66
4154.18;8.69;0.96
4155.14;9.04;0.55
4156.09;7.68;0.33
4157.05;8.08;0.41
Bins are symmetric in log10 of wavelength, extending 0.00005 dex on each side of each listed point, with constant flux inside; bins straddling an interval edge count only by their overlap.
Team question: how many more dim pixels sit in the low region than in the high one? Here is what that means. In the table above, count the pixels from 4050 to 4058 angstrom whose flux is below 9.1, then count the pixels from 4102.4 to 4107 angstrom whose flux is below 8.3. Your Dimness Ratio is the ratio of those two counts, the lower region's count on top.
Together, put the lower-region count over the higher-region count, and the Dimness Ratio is 1.3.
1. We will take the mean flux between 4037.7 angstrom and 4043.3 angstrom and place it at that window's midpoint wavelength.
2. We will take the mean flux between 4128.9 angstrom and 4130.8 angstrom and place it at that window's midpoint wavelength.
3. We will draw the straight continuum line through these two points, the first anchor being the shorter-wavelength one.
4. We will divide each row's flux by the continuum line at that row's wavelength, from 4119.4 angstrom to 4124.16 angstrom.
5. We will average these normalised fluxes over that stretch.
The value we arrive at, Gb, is 1.08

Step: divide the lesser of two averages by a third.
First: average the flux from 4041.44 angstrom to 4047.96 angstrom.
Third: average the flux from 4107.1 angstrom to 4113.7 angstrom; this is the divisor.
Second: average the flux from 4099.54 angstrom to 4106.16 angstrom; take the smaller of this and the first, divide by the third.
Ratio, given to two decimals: 1.01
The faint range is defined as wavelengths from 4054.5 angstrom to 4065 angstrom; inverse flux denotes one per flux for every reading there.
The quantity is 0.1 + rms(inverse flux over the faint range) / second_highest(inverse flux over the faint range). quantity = 1.03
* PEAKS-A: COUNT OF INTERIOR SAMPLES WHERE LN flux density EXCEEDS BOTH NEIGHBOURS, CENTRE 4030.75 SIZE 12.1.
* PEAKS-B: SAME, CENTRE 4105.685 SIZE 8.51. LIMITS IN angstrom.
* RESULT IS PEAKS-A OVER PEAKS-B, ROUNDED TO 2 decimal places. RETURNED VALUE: 2.50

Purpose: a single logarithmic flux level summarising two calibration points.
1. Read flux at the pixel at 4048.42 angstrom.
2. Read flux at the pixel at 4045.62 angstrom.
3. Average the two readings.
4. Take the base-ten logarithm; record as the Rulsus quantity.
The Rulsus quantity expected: 0.892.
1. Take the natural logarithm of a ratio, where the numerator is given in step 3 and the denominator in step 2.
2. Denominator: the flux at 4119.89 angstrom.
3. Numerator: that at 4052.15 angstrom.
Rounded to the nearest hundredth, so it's 0.27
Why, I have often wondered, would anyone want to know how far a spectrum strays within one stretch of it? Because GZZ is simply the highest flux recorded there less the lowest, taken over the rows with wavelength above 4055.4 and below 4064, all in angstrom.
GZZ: 3.2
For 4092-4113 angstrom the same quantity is 6.1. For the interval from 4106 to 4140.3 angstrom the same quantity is 5.0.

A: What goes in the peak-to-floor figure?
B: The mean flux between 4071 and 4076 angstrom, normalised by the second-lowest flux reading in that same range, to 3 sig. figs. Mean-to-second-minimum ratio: 1.05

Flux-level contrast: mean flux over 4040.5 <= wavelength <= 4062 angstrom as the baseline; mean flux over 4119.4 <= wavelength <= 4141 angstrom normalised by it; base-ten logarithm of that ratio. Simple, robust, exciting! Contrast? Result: -0.003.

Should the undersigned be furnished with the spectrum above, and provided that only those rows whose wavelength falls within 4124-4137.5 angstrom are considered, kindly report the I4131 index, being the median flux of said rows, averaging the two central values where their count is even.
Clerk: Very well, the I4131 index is 8.7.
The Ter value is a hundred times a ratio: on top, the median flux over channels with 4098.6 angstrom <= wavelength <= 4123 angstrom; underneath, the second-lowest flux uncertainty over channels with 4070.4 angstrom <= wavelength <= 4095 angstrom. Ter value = 2464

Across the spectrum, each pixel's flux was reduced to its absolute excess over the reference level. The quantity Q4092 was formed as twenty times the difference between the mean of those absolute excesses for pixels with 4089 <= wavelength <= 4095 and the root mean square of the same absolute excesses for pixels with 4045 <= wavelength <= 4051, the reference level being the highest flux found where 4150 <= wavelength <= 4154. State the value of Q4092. -7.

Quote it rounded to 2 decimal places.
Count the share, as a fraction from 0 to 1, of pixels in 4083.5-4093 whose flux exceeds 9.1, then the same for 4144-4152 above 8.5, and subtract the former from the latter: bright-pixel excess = -0.05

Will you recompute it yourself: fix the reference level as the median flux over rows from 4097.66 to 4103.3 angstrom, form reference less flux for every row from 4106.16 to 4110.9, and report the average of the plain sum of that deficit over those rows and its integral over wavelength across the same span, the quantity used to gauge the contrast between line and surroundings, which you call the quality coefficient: 5.5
